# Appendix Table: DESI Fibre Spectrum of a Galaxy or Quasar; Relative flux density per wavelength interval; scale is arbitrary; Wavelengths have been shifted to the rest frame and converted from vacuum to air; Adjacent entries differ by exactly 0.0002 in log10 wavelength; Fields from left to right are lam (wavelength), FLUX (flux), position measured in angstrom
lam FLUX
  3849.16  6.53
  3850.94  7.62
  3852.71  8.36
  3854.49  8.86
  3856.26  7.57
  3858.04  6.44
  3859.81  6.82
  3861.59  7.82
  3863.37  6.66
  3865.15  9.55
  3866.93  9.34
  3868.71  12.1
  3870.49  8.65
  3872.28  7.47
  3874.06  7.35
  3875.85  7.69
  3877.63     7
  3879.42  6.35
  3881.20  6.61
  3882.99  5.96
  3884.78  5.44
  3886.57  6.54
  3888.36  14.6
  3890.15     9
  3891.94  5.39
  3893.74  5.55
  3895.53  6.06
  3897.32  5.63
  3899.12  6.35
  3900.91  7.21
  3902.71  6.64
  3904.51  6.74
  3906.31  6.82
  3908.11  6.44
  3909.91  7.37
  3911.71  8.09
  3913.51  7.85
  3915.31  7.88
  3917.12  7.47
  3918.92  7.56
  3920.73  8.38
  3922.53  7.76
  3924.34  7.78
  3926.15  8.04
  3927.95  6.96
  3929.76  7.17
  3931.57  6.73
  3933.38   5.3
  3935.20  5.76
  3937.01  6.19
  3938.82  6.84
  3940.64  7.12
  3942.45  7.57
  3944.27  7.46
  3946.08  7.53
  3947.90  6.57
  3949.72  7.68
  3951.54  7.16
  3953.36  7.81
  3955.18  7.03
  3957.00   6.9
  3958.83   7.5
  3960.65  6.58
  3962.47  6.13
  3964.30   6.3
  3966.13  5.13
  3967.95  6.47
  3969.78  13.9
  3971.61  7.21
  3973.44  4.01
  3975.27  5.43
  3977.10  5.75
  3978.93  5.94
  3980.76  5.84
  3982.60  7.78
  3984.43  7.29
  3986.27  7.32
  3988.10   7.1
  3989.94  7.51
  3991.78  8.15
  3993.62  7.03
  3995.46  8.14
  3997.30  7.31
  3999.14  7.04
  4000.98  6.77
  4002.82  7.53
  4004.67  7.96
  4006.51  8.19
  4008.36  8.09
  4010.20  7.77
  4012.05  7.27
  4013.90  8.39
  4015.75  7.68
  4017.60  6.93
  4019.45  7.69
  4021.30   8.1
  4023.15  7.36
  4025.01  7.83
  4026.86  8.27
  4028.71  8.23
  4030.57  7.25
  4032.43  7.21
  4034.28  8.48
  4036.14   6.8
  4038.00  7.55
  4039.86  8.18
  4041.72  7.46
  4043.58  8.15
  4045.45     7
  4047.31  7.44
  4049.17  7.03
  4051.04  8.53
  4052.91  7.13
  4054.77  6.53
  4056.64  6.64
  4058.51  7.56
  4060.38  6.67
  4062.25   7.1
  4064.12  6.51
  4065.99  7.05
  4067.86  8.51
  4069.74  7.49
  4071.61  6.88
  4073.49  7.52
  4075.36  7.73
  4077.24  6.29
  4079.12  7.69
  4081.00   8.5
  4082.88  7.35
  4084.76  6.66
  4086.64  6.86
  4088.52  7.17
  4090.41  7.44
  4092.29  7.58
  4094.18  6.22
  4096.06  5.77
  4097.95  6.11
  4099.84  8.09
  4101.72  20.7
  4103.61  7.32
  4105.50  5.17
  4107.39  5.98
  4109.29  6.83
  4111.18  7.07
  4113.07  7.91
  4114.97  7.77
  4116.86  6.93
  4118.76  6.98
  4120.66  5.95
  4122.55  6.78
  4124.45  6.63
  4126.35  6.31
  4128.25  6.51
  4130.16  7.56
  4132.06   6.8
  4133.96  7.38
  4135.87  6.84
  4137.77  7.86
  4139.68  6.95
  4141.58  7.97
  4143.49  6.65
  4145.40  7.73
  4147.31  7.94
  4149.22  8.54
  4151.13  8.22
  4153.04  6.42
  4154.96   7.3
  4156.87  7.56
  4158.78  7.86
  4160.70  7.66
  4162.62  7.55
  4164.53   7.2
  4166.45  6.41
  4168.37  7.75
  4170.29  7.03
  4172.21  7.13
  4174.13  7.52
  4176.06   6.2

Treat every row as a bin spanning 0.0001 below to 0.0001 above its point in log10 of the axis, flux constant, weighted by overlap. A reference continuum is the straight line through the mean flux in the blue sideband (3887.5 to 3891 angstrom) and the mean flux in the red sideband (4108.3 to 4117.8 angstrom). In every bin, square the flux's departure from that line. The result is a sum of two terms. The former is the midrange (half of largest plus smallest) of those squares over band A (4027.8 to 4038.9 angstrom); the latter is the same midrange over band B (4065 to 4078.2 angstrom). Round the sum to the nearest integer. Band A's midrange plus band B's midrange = 4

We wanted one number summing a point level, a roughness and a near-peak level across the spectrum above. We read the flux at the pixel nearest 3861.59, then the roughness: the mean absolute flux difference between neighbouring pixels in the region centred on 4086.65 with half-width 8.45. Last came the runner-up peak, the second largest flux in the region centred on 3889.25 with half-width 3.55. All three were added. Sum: 17.4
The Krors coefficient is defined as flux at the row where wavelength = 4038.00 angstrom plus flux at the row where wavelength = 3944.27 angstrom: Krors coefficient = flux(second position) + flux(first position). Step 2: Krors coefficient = 15.0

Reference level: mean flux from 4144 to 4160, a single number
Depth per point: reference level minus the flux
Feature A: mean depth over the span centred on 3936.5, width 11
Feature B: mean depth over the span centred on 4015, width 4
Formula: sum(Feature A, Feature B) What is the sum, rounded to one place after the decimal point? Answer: 1.0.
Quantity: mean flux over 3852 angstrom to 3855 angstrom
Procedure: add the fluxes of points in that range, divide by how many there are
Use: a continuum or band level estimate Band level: 8.6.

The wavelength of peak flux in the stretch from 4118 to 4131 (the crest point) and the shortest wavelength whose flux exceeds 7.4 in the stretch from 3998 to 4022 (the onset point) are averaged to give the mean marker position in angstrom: 4066.5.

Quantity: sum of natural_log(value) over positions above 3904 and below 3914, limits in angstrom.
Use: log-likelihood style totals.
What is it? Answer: 11.8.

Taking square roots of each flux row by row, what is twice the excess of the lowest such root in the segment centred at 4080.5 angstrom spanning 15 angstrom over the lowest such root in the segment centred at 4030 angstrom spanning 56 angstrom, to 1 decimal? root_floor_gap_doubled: -0.1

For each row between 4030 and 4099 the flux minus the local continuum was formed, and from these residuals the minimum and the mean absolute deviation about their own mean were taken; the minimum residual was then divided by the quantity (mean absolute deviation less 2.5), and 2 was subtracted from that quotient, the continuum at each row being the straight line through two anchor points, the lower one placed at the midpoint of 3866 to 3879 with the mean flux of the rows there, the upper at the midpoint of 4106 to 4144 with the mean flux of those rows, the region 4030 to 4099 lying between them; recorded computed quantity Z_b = -1.3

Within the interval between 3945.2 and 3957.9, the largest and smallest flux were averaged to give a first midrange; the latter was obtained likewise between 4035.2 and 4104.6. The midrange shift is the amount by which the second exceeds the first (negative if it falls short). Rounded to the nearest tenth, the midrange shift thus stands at 6.0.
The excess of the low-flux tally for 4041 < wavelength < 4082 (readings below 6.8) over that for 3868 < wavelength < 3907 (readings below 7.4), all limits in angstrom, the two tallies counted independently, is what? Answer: -11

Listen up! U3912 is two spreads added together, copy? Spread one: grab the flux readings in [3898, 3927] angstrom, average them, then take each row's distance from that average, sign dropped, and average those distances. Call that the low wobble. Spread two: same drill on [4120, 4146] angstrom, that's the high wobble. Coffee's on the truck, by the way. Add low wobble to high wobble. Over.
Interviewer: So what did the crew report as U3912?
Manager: 1.03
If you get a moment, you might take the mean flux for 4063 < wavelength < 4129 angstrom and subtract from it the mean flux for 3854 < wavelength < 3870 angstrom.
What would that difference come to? -0.97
